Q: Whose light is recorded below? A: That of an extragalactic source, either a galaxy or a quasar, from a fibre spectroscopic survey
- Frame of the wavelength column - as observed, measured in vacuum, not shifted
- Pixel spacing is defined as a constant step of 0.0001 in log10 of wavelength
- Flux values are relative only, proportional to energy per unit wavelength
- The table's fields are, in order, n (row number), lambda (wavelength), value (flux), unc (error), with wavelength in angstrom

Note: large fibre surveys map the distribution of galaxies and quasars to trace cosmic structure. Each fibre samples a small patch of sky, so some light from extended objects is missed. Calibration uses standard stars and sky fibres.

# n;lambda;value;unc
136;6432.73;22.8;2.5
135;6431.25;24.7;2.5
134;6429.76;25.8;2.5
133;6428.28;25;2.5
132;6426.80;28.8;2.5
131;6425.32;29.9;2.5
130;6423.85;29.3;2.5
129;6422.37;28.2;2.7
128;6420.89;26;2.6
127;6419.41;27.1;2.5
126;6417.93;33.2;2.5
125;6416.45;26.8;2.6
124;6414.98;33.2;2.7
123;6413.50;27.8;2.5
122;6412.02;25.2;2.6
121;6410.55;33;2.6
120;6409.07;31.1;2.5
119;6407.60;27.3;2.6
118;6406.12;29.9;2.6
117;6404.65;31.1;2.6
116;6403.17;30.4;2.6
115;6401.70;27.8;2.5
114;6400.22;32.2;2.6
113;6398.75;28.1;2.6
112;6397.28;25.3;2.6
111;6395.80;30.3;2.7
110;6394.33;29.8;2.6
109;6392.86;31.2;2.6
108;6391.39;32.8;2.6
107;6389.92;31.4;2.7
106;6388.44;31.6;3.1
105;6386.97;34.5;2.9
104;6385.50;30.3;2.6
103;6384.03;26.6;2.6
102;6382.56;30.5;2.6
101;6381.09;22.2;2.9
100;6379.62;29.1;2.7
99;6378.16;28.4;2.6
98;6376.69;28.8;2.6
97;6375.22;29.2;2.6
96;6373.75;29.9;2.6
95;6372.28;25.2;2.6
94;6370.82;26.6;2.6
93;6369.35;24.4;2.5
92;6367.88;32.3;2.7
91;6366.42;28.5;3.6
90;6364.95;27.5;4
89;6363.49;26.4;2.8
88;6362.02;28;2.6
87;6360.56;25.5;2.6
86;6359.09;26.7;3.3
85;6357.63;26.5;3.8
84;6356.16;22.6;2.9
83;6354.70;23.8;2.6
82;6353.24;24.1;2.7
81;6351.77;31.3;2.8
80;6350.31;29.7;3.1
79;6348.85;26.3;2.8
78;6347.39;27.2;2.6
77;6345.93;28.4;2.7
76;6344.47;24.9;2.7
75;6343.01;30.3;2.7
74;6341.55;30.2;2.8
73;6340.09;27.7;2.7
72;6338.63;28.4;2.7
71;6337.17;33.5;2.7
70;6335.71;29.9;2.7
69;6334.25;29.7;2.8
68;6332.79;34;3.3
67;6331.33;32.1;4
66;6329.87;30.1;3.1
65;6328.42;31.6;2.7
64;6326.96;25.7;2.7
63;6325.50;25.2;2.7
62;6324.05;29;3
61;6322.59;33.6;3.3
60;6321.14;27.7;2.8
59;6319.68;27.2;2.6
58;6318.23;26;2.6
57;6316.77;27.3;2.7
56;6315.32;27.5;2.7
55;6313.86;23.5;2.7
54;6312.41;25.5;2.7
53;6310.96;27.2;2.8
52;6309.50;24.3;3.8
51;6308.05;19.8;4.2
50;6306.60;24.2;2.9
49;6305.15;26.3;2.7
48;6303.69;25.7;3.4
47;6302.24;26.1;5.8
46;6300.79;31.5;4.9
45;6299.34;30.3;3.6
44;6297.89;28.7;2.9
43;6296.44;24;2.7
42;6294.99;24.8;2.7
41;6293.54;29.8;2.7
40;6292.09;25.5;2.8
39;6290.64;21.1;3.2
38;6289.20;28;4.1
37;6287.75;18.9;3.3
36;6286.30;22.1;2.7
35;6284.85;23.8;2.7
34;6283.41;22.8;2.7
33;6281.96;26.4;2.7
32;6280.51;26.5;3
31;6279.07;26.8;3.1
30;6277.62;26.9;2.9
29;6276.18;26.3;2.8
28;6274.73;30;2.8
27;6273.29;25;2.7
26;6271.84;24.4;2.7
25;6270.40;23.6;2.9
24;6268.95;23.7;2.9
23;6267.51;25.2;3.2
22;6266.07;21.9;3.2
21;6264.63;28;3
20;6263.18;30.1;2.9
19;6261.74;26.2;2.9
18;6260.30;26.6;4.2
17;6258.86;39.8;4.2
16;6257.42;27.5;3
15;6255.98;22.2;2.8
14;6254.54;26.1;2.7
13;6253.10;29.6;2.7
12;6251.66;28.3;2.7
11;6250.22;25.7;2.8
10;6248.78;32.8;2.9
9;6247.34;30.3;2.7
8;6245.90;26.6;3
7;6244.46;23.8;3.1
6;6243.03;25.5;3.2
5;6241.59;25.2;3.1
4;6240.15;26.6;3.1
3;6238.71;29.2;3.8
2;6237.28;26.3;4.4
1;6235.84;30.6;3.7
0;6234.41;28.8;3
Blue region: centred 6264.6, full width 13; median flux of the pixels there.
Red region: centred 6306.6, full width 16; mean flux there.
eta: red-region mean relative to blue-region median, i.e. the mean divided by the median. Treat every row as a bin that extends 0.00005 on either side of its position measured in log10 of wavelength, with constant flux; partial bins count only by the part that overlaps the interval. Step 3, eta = 0.99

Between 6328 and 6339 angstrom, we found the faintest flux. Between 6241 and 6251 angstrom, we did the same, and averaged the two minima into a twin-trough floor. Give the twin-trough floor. 26.1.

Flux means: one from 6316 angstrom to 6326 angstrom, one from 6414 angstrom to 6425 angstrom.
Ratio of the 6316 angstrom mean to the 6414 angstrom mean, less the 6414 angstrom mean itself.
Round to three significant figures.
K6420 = -28.2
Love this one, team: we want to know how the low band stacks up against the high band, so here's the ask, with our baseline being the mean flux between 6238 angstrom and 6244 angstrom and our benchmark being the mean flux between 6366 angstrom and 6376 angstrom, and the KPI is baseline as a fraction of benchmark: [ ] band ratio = 0.95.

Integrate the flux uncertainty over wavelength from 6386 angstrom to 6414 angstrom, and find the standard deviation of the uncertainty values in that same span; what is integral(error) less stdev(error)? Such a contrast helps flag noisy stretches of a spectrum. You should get 73.7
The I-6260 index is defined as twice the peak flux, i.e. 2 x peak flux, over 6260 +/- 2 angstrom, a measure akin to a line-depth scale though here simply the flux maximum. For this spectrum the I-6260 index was 79.6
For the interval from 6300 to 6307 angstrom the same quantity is 63.0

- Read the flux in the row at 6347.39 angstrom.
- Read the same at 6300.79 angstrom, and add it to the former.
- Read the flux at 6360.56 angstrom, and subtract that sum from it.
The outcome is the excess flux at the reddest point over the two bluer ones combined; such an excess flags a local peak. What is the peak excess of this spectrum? -33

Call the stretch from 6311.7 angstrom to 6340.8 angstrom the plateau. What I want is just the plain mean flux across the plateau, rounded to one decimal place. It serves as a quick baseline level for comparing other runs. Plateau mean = 28.8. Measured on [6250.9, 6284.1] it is 26.7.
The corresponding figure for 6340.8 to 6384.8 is 27.4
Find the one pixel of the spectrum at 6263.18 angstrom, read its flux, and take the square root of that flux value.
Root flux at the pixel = 5.49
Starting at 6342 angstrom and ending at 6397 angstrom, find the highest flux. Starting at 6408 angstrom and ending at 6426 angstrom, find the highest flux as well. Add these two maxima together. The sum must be 68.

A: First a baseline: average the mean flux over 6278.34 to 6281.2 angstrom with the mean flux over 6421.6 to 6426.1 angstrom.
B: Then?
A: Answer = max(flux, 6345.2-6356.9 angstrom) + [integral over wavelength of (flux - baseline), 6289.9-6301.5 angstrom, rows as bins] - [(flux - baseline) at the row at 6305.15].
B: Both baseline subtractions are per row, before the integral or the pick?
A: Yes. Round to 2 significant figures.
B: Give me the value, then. 22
